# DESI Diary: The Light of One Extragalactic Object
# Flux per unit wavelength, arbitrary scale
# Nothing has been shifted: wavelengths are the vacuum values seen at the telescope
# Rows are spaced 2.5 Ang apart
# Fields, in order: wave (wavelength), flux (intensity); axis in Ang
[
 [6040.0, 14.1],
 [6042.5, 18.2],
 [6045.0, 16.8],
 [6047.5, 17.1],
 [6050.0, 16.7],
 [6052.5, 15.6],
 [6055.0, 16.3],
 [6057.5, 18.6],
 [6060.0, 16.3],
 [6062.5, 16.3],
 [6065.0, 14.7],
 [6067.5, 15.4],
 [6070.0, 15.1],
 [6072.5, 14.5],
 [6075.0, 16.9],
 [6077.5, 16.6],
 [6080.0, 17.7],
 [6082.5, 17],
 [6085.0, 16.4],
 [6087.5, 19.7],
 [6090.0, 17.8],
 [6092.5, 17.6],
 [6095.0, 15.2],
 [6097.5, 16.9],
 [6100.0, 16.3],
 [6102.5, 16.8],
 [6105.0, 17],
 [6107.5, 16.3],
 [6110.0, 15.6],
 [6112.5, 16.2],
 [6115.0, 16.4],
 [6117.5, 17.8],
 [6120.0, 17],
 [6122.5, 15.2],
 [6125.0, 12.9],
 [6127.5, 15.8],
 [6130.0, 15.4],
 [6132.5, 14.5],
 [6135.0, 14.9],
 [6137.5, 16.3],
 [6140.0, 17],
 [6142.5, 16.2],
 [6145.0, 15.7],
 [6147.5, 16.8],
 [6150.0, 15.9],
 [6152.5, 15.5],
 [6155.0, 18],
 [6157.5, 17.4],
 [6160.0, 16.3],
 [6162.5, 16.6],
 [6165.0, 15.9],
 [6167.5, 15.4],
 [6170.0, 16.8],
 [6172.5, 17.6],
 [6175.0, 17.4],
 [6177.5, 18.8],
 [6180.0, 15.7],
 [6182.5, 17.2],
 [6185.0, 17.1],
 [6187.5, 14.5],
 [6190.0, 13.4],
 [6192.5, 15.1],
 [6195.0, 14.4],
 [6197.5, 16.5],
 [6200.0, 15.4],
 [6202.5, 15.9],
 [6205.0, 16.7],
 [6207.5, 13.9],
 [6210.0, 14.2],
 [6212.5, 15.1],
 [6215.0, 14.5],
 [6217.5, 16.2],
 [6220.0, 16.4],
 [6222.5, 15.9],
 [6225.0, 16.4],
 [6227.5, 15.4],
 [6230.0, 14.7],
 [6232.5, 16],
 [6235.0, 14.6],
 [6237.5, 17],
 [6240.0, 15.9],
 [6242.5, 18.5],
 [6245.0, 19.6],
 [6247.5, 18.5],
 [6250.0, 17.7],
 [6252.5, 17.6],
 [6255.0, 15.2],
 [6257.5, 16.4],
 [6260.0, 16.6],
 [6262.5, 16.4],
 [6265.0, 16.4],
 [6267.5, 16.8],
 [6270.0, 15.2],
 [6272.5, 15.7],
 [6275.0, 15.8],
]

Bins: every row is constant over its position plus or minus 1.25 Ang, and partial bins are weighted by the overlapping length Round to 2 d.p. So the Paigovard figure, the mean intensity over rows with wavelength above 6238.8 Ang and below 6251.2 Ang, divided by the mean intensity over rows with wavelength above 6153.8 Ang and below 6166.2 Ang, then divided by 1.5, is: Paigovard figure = 0.71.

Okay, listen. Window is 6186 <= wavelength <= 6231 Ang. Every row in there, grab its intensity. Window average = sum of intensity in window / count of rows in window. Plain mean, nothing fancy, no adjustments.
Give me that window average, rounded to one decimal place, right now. 15.3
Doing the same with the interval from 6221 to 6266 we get 16.6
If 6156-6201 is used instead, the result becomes 16.2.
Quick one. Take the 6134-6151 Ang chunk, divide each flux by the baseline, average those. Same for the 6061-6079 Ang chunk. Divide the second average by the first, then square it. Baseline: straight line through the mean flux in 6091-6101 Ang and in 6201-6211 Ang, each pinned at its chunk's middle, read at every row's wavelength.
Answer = 0.85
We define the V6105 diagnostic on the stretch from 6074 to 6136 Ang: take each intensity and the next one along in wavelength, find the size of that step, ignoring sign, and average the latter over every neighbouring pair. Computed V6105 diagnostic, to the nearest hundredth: 1.11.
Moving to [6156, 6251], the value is 1.15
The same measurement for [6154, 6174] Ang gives 0.77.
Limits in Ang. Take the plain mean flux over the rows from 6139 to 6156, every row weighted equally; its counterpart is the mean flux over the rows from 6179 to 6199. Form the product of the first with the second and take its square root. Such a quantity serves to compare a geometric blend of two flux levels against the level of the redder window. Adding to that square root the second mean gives 31.4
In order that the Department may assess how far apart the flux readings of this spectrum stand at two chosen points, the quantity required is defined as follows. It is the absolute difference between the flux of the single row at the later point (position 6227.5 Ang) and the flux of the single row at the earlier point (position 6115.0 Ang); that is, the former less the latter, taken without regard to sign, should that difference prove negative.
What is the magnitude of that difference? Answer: 1.0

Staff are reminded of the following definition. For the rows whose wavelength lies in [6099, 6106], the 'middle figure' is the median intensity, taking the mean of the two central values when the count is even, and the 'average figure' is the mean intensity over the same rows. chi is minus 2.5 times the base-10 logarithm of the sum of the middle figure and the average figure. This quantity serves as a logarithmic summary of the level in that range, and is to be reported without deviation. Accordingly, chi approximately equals -3.81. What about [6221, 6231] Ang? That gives -3.74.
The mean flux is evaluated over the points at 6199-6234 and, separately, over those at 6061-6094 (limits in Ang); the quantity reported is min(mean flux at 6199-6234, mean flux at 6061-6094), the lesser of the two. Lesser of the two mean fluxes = 15.5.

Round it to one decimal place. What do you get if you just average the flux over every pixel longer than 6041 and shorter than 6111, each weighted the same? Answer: 16.6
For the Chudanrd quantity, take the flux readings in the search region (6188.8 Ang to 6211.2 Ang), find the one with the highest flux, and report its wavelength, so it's 6205.0 Ang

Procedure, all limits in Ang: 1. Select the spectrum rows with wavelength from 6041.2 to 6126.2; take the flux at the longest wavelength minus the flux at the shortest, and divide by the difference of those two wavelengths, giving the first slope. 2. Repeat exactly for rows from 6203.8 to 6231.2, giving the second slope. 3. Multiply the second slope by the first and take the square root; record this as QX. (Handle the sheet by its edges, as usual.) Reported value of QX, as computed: 0.07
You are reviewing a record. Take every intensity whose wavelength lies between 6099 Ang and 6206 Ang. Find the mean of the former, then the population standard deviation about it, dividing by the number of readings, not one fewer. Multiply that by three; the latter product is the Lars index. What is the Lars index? 3.48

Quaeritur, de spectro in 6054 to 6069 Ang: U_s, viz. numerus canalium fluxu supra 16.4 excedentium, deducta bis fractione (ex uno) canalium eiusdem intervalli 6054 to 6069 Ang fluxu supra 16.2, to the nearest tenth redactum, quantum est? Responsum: -0.3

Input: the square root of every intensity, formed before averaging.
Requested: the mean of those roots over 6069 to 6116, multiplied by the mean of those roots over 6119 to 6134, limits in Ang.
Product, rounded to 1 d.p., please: 15.8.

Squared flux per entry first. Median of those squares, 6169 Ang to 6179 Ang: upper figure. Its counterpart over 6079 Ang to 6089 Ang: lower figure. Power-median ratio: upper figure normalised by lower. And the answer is 1.02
